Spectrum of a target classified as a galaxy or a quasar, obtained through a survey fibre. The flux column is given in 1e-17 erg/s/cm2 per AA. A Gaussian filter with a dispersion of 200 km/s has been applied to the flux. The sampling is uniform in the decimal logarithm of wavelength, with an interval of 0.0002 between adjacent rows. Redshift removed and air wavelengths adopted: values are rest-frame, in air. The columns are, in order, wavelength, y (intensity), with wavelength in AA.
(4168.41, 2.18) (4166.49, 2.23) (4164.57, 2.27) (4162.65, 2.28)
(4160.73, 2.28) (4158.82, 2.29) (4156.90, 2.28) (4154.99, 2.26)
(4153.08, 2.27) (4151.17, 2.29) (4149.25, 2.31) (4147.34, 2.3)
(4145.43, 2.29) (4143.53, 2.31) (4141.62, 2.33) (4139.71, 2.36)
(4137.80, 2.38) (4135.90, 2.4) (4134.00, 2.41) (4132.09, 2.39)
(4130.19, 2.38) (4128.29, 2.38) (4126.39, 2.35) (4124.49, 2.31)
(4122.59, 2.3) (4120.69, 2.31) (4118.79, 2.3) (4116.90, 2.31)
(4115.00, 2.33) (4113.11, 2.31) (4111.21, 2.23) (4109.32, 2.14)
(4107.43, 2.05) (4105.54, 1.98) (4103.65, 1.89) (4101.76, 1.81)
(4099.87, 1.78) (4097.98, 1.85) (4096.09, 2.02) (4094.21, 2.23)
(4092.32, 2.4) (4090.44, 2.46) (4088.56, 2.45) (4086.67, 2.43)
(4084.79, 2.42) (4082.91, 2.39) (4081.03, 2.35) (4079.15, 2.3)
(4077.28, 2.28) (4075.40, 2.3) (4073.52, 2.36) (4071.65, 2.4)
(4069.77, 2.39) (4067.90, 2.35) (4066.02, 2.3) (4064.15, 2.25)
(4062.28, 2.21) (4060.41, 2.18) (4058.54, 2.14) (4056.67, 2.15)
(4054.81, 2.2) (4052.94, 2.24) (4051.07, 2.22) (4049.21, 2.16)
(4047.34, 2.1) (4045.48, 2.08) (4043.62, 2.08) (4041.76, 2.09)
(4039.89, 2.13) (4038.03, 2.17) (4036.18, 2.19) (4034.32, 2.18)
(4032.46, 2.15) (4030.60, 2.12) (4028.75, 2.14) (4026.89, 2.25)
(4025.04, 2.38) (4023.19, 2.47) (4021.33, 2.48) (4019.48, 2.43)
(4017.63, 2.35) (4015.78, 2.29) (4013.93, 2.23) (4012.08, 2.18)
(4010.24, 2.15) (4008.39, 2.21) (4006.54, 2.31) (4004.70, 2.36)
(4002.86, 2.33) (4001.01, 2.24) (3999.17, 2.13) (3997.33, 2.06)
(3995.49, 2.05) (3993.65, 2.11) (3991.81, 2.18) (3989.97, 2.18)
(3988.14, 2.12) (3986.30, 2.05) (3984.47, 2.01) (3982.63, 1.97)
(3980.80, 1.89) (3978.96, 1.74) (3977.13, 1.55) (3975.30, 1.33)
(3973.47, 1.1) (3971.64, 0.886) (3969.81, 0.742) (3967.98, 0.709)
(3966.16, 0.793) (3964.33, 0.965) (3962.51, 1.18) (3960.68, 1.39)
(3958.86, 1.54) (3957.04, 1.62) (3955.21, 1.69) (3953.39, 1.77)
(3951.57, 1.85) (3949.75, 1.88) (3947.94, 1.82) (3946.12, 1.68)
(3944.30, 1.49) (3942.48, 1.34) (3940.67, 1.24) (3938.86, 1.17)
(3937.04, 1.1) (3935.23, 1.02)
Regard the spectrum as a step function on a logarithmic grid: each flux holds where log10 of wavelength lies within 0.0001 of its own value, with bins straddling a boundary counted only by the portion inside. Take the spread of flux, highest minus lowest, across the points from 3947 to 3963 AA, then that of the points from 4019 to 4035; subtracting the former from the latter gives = -0.34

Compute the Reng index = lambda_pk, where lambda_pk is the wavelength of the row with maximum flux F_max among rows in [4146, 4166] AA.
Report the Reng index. 4149.25 AA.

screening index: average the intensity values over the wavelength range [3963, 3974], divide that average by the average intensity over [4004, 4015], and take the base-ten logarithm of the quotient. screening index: -0.41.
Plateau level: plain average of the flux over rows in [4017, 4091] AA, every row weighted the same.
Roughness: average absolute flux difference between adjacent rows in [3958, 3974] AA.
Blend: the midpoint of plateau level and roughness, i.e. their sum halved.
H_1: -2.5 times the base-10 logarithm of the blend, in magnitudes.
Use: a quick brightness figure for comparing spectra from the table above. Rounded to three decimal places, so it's -0.207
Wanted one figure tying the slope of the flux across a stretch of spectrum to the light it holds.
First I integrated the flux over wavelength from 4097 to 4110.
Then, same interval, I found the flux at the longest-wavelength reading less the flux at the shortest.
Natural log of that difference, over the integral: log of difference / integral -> -0.049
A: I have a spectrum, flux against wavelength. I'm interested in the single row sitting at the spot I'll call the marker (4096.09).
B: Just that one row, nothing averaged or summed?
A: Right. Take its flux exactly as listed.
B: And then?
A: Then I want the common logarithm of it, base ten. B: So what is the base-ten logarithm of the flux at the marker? 0.31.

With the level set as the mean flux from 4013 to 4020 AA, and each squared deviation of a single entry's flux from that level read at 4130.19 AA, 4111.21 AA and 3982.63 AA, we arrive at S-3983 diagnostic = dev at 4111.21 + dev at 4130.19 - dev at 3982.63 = -0.11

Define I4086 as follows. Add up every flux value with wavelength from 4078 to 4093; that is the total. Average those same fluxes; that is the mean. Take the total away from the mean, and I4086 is -16.8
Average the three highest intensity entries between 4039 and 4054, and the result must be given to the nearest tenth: 2.2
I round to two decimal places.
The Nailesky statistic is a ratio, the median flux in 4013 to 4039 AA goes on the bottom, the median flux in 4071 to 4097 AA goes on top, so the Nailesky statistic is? 1.06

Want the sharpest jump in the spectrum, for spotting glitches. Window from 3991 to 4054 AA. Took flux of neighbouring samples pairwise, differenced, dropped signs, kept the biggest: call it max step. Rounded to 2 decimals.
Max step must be 0.13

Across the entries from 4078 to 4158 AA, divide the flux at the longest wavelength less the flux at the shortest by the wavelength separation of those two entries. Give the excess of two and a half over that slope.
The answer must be 2.500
